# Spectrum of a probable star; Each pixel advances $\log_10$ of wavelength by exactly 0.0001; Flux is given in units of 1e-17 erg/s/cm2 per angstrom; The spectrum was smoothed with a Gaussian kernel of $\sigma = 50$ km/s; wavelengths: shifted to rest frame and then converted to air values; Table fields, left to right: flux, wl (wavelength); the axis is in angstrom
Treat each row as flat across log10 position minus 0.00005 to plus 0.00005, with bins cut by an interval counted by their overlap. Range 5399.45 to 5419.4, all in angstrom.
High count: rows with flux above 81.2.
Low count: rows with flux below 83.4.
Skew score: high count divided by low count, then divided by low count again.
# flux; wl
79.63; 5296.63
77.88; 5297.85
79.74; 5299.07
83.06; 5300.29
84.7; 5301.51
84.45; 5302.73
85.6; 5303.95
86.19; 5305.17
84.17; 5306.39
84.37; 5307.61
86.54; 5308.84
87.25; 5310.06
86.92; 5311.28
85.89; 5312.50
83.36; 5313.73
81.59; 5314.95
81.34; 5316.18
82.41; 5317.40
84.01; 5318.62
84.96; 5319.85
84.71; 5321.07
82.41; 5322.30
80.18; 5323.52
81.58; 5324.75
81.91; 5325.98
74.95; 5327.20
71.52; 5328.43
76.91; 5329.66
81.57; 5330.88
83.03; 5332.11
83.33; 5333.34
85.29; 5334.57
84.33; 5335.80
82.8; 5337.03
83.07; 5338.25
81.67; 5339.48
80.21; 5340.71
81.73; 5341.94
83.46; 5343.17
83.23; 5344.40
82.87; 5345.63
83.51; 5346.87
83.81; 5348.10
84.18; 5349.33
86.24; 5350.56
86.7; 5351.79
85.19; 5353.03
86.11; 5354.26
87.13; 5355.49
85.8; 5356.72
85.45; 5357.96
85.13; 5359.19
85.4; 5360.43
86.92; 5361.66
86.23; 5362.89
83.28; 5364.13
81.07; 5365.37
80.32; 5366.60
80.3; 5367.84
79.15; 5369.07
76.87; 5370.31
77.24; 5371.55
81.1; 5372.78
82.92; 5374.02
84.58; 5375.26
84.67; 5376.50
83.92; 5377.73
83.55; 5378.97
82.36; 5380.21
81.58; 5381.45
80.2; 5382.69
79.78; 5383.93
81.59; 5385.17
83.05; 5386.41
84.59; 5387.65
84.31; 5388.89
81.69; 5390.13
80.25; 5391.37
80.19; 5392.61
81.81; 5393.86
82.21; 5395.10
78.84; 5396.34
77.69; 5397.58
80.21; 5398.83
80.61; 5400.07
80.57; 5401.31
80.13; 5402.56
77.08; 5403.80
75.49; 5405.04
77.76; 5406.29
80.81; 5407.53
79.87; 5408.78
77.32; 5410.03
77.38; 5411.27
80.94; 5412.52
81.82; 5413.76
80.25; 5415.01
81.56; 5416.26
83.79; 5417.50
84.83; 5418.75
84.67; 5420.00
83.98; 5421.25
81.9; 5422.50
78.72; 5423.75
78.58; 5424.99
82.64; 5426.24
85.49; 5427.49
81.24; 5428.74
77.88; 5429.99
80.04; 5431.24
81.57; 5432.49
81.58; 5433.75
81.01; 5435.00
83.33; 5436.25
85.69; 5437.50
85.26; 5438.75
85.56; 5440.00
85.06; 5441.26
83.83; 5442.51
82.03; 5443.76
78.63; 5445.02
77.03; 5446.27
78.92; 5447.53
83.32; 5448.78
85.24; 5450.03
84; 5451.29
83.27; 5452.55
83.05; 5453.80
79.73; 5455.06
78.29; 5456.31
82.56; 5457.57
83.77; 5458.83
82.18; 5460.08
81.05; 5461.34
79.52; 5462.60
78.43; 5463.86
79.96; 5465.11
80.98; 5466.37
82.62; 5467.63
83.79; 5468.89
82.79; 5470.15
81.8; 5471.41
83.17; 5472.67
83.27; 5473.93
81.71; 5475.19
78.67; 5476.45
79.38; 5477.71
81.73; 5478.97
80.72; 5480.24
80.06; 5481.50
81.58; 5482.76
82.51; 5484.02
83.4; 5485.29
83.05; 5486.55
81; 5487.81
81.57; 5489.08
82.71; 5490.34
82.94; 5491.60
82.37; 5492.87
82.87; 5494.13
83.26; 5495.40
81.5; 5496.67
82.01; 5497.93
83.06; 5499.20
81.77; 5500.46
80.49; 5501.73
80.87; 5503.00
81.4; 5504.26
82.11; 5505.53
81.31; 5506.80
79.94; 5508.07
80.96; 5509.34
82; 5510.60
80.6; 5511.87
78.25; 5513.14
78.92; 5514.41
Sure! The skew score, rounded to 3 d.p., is 0.020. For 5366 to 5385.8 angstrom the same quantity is 0.056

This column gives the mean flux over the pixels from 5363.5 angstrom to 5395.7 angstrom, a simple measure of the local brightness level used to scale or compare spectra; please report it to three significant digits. 81.6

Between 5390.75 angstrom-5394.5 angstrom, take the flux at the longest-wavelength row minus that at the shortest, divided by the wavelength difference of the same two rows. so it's 0.63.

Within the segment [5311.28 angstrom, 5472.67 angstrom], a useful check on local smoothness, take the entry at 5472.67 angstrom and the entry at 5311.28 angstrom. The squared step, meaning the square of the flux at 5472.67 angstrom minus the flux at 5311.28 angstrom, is 14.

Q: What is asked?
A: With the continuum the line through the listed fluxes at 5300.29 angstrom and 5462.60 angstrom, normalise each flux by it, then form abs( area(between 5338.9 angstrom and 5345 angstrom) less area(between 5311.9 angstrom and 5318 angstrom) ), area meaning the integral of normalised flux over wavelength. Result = 0.01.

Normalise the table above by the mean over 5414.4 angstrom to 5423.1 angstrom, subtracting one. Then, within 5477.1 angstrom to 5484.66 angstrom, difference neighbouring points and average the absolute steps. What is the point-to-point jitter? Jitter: 0.0156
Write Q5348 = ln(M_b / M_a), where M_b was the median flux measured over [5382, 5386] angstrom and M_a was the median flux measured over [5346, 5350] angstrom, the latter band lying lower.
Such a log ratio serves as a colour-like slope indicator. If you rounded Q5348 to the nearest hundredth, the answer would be -0.04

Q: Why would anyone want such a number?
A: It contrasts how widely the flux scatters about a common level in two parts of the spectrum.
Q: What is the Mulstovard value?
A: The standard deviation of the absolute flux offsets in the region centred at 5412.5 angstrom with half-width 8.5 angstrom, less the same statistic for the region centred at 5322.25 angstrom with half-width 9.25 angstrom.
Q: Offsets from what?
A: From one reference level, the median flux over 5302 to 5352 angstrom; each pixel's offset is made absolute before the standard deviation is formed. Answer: -1.0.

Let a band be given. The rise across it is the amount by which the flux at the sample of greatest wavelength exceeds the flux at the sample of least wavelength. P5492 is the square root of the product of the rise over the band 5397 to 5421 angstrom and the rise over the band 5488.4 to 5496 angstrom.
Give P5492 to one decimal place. 3.4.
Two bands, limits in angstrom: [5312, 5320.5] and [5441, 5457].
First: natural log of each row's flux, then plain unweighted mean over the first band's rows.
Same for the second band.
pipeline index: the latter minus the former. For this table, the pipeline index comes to -0.02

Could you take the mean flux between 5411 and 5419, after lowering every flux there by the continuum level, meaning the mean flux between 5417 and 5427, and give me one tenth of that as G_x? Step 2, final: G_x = -0.09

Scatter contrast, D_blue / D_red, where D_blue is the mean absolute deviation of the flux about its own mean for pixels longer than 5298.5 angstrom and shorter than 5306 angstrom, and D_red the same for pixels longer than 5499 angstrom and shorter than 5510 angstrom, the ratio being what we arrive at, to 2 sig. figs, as 2.5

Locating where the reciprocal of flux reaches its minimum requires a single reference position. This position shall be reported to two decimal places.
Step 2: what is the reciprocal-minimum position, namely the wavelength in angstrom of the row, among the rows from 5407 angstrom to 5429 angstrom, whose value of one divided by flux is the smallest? 5427.49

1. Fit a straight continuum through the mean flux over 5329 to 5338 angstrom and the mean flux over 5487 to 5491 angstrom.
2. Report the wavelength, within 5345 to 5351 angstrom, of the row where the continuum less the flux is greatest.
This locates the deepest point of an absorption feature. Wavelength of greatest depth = 5345.63 angstrom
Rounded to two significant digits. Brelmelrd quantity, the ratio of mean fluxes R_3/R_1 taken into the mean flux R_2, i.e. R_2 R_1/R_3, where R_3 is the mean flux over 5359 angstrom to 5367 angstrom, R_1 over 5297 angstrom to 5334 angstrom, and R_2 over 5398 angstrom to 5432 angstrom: 79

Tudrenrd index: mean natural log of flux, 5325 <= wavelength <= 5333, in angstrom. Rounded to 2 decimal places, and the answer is 4.36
